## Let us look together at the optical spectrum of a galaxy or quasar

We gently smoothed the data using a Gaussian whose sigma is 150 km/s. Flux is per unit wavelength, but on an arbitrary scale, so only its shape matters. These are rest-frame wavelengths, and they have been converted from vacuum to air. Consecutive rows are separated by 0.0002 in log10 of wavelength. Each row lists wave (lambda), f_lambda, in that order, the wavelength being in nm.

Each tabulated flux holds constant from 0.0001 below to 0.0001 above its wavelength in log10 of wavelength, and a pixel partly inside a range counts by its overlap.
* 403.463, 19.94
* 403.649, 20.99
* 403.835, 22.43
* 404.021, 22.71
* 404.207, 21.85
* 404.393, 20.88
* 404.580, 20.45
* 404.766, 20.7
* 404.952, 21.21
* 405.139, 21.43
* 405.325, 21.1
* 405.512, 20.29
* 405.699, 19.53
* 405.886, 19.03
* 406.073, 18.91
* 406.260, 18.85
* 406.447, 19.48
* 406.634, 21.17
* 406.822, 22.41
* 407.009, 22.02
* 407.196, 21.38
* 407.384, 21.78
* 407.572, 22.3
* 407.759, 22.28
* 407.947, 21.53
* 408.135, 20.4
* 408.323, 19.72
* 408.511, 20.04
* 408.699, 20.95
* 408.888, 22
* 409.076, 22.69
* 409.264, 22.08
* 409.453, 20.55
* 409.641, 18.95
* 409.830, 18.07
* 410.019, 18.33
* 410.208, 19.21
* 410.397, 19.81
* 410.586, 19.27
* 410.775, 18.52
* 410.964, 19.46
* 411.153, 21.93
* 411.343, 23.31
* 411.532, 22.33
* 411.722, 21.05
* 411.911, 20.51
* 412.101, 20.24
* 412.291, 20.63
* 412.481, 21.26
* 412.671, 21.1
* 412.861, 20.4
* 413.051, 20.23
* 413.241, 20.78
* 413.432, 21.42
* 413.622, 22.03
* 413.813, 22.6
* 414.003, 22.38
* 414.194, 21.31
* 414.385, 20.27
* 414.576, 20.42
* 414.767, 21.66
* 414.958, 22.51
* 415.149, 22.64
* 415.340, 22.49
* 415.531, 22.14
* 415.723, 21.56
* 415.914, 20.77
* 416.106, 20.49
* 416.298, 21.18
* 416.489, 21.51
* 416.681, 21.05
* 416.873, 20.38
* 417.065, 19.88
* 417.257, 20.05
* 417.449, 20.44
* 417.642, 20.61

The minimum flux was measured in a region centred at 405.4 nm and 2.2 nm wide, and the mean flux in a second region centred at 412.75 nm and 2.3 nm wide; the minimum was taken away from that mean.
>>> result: 2.2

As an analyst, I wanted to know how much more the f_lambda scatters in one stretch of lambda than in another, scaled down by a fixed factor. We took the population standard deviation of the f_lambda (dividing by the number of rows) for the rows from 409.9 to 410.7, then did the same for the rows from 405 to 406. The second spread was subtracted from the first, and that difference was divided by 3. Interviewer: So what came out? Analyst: -0.13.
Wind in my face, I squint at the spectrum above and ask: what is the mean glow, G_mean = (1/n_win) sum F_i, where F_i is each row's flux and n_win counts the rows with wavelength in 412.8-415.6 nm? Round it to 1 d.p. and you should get 21.6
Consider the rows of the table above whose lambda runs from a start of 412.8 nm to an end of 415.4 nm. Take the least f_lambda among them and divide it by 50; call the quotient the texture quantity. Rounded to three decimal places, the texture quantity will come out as 0.405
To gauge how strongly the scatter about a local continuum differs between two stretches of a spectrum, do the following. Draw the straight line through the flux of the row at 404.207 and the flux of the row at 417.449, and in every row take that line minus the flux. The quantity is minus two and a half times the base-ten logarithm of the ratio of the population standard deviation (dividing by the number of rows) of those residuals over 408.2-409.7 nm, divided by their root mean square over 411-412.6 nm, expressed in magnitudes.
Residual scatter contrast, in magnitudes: -0.20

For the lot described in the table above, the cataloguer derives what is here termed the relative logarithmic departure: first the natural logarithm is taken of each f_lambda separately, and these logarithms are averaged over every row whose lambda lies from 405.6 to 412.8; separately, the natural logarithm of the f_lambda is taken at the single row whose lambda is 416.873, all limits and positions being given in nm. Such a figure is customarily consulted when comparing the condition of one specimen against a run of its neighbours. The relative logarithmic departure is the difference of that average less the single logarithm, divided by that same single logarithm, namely 0.003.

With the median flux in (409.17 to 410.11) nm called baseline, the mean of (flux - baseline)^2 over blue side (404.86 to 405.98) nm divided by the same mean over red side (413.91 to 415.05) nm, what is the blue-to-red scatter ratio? 0.44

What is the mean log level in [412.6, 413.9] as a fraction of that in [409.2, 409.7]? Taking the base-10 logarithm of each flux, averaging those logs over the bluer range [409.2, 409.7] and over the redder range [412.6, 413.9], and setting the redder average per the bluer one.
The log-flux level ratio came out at 1.01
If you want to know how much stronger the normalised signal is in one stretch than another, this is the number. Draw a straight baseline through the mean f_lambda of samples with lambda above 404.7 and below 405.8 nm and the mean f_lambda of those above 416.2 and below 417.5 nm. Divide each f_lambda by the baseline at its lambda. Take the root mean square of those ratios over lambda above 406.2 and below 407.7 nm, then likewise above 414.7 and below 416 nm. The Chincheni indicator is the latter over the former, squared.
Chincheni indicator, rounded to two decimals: 1.08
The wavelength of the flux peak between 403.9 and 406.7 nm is 404.021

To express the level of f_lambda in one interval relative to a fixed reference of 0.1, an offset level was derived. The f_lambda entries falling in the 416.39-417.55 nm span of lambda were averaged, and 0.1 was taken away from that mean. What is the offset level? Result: 20.5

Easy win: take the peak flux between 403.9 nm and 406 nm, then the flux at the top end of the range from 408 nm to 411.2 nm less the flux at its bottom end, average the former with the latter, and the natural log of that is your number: 2.49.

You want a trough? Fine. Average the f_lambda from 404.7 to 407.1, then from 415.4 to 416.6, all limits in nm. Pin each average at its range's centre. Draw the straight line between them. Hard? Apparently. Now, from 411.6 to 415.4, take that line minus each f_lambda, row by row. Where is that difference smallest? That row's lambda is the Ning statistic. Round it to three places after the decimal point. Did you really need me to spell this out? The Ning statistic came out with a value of 413.813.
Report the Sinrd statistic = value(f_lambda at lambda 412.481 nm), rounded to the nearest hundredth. 21.26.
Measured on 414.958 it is 22.51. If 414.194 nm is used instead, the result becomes 21.31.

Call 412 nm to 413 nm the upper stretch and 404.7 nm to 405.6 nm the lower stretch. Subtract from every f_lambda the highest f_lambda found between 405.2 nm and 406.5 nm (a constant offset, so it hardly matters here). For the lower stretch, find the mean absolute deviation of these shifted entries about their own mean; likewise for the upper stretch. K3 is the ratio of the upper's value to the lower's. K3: 1.0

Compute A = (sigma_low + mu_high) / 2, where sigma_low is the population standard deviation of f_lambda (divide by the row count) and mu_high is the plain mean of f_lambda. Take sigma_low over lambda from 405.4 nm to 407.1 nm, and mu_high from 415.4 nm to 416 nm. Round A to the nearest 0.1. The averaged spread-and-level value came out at 11.4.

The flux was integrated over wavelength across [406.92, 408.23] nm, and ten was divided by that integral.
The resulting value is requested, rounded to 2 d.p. 0.35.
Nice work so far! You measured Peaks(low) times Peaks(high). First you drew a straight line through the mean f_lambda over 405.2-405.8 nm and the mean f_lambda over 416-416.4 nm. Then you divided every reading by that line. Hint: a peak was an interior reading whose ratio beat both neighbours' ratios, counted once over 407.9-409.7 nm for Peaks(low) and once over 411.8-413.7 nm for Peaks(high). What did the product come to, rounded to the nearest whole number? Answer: 1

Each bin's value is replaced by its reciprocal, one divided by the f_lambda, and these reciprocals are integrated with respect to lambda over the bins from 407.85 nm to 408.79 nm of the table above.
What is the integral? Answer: 0.0458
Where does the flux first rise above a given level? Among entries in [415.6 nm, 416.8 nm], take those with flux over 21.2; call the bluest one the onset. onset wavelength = 415.723 nm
